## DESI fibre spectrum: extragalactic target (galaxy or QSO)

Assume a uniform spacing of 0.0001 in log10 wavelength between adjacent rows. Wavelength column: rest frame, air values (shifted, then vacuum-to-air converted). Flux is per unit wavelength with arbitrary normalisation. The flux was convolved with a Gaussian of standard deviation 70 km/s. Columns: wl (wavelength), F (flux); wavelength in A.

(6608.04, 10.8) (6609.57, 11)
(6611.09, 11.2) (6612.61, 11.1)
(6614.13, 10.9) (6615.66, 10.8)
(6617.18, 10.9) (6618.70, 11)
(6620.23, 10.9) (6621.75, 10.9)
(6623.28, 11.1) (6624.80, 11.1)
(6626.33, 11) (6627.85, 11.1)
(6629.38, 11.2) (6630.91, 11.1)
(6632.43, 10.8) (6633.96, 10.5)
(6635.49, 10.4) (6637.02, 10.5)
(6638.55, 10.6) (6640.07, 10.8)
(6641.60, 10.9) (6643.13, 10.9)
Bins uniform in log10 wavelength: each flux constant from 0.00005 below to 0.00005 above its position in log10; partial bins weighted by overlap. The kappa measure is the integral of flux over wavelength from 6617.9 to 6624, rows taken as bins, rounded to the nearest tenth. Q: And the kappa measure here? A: 66.9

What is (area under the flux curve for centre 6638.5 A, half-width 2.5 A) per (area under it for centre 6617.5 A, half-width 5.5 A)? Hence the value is 0.4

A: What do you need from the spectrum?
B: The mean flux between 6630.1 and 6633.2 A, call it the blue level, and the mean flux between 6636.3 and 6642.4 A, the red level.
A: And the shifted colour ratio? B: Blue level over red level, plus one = 2.02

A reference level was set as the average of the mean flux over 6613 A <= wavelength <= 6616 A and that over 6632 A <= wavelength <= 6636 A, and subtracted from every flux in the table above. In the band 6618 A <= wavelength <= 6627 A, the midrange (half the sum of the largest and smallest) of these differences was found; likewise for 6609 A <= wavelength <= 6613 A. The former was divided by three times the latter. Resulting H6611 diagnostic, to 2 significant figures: 0.25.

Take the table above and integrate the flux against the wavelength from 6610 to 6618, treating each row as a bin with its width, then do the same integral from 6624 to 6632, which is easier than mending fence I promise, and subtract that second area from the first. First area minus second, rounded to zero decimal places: -1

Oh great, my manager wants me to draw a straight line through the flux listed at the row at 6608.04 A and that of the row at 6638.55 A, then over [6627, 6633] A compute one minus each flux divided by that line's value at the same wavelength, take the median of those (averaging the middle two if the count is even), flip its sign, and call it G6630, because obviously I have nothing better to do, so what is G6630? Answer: 0.041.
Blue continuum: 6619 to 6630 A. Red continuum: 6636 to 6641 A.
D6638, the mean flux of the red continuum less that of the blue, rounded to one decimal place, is -0.4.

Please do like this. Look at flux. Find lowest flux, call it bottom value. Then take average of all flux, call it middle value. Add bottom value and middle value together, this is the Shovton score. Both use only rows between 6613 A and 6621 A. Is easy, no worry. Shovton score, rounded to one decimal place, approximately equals 21.7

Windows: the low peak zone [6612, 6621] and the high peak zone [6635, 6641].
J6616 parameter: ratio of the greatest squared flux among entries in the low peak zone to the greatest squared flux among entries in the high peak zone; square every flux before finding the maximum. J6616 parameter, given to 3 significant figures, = 1.06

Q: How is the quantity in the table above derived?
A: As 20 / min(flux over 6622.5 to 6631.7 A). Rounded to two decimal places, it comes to 1.82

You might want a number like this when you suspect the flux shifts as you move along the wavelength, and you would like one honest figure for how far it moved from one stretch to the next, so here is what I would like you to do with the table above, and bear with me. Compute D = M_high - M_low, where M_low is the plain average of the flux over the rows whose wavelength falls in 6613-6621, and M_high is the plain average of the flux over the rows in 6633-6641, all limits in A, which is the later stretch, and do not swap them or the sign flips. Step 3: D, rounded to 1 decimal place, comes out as -0.3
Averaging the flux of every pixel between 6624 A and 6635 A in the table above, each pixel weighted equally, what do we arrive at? 11.0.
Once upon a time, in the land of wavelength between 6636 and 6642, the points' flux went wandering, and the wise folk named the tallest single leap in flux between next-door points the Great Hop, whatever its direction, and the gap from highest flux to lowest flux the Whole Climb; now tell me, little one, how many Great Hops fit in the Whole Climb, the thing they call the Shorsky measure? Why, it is 2.00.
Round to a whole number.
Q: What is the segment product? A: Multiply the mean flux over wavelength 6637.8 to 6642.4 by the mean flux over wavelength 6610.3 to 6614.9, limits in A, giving 119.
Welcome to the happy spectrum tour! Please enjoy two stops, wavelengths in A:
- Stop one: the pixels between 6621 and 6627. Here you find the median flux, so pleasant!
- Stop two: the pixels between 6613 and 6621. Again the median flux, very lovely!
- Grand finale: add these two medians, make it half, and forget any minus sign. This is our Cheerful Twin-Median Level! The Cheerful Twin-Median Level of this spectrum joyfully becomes 11.0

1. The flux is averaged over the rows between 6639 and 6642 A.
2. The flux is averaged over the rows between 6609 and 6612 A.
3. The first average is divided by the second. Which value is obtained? 0.98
